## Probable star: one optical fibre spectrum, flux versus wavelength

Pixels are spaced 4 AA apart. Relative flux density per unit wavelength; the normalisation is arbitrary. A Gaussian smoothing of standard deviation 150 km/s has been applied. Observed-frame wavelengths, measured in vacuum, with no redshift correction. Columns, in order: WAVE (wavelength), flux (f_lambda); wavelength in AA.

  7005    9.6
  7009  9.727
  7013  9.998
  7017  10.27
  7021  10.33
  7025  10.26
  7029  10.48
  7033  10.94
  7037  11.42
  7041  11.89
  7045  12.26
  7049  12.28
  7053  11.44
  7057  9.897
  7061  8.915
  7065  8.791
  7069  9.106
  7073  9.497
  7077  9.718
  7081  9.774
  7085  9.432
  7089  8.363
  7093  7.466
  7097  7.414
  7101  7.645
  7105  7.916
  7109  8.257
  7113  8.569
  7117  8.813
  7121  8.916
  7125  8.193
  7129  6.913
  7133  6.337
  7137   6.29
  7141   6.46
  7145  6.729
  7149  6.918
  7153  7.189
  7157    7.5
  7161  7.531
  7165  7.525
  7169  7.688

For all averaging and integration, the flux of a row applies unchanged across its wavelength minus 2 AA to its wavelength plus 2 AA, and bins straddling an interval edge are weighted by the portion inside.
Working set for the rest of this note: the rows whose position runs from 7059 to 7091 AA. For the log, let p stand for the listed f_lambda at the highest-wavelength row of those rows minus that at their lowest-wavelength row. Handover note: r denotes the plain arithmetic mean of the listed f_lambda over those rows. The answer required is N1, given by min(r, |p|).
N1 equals 0.55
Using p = -0.6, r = 9.2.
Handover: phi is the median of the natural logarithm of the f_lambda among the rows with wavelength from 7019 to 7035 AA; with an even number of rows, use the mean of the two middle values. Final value 2.34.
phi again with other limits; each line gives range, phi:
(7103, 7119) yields 2.13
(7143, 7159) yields 1.95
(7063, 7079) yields 2.23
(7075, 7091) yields 2.26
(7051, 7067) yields 2.24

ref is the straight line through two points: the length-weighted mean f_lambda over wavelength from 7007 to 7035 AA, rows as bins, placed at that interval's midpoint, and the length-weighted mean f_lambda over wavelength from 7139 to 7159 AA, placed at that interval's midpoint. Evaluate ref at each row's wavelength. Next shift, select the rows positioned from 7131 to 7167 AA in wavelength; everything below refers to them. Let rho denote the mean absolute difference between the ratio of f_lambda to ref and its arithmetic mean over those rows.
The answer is 0.10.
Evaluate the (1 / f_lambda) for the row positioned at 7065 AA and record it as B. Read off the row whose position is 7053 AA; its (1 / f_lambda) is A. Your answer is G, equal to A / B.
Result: 0.8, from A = 0.087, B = 0.114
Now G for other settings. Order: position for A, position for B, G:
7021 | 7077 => 0.9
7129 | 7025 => 1.5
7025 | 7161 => 0.7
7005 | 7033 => 1.1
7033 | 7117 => 0.8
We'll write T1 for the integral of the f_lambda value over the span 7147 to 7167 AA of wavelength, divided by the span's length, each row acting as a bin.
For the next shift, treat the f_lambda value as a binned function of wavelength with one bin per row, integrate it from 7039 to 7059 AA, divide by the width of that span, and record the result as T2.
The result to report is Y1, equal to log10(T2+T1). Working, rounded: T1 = 7.3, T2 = 11.6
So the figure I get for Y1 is 1.28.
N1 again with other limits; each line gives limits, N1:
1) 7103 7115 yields 0.65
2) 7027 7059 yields 0.58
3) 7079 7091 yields 1.41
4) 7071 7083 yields 0.28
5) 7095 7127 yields 0.78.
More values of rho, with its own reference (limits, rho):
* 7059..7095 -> 0.07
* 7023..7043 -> 0.07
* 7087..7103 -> 0.03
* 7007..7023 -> 0.03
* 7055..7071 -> 0.04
